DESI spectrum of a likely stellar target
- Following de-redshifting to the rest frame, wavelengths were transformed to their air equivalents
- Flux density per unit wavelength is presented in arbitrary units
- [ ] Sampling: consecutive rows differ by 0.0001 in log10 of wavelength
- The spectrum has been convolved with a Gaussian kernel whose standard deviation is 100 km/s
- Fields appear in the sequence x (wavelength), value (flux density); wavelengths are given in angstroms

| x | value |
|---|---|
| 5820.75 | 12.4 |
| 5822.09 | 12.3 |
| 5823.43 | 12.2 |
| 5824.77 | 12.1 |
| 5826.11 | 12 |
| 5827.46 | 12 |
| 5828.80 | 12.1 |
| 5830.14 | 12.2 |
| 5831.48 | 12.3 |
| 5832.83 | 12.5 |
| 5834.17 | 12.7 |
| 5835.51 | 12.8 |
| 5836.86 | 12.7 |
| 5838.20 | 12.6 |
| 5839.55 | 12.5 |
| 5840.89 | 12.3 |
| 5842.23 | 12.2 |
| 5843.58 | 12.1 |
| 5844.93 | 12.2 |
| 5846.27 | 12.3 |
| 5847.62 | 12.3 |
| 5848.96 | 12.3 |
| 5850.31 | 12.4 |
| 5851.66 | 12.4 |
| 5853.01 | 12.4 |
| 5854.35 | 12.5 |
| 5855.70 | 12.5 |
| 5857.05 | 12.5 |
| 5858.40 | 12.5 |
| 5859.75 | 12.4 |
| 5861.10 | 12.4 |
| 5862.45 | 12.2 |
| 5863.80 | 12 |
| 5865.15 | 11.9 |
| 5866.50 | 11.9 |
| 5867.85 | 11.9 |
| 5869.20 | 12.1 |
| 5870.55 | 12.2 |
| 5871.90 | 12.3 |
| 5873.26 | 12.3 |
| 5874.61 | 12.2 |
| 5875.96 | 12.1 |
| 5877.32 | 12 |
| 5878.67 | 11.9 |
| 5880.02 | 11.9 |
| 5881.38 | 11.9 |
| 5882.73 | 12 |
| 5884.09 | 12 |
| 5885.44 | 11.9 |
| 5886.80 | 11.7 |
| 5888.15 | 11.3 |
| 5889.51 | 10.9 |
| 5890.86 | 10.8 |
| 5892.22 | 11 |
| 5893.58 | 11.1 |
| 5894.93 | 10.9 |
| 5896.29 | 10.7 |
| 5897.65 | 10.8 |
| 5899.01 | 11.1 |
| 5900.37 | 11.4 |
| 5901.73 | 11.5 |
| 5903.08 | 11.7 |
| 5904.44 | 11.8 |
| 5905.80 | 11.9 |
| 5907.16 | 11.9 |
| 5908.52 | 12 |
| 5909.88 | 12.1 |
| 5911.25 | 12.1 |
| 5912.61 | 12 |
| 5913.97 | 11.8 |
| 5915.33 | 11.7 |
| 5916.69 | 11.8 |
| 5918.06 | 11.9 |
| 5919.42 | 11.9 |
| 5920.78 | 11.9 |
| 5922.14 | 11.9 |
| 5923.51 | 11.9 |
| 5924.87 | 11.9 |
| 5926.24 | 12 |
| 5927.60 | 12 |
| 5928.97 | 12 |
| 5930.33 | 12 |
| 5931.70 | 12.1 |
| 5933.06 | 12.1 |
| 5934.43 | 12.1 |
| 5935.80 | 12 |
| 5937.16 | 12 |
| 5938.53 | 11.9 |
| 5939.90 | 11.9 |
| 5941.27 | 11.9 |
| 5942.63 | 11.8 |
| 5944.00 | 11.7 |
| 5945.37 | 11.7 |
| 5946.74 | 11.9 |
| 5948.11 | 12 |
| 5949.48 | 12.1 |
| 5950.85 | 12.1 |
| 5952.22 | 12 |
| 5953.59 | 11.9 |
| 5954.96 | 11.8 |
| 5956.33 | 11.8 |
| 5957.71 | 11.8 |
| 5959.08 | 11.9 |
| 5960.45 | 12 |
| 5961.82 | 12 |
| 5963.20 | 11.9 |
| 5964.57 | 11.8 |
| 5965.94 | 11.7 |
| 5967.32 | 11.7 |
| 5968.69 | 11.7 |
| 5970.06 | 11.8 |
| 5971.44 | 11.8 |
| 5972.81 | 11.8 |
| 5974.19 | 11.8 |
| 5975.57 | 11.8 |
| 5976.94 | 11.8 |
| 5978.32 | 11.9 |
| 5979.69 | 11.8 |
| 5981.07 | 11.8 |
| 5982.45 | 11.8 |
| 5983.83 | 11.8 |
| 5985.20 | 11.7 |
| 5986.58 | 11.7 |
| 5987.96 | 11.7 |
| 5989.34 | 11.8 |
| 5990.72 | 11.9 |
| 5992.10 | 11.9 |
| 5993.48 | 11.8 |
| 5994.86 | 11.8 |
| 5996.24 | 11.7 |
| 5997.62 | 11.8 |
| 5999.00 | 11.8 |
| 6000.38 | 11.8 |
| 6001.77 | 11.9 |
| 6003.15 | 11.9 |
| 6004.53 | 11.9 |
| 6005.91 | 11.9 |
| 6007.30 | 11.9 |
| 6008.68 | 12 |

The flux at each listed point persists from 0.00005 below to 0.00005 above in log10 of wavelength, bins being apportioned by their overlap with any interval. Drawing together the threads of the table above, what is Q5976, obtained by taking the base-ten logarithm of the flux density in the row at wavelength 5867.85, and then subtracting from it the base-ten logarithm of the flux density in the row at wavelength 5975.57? 0.004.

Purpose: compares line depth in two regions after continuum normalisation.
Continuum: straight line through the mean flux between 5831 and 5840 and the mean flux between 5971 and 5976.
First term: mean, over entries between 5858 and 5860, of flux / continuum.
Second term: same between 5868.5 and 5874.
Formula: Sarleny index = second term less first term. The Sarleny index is -0.013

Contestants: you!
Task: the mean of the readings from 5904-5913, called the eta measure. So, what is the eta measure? 12.0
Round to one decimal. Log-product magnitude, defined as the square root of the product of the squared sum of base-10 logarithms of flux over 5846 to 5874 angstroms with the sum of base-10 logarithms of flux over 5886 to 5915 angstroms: 107.8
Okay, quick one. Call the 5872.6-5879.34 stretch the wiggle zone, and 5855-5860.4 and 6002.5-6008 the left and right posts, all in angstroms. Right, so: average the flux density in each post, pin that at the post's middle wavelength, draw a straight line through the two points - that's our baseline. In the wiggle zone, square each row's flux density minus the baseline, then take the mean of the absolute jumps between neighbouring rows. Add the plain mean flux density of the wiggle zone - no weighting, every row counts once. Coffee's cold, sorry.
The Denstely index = 12.2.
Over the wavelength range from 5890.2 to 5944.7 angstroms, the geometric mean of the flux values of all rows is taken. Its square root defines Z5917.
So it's 3.42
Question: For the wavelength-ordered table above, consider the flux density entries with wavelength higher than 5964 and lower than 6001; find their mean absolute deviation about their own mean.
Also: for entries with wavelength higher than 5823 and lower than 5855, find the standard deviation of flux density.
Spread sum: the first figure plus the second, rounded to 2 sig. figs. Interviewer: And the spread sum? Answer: 0.26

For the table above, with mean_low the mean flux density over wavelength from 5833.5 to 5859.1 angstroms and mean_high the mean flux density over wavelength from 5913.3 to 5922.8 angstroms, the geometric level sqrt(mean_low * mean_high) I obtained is 12.1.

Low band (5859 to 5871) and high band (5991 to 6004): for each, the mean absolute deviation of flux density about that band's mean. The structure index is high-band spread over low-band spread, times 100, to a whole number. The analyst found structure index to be 31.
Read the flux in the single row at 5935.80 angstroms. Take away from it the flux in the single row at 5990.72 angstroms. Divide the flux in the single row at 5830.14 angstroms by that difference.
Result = 122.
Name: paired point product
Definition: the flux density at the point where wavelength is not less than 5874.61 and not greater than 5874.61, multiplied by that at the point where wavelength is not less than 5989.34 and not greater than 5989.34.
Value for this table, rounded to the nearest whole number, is 144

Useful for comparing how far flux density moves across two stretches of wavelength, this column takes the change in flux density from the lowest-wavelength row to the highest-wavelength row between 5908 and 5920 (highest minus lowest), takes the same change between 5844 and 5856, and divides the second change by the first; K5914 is -3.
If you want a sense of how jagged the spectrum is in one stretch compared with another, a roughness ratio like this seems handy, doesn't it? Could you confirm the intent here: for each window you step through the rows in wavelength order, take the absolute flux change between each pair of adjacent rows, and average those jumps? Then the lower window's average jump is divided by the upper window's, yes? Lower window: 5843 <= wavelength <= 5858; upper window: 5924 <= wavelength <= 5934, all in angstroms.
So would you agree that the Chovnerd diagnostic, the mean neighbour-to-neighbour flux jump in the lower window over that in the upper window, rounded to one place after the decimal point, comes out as 1.2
